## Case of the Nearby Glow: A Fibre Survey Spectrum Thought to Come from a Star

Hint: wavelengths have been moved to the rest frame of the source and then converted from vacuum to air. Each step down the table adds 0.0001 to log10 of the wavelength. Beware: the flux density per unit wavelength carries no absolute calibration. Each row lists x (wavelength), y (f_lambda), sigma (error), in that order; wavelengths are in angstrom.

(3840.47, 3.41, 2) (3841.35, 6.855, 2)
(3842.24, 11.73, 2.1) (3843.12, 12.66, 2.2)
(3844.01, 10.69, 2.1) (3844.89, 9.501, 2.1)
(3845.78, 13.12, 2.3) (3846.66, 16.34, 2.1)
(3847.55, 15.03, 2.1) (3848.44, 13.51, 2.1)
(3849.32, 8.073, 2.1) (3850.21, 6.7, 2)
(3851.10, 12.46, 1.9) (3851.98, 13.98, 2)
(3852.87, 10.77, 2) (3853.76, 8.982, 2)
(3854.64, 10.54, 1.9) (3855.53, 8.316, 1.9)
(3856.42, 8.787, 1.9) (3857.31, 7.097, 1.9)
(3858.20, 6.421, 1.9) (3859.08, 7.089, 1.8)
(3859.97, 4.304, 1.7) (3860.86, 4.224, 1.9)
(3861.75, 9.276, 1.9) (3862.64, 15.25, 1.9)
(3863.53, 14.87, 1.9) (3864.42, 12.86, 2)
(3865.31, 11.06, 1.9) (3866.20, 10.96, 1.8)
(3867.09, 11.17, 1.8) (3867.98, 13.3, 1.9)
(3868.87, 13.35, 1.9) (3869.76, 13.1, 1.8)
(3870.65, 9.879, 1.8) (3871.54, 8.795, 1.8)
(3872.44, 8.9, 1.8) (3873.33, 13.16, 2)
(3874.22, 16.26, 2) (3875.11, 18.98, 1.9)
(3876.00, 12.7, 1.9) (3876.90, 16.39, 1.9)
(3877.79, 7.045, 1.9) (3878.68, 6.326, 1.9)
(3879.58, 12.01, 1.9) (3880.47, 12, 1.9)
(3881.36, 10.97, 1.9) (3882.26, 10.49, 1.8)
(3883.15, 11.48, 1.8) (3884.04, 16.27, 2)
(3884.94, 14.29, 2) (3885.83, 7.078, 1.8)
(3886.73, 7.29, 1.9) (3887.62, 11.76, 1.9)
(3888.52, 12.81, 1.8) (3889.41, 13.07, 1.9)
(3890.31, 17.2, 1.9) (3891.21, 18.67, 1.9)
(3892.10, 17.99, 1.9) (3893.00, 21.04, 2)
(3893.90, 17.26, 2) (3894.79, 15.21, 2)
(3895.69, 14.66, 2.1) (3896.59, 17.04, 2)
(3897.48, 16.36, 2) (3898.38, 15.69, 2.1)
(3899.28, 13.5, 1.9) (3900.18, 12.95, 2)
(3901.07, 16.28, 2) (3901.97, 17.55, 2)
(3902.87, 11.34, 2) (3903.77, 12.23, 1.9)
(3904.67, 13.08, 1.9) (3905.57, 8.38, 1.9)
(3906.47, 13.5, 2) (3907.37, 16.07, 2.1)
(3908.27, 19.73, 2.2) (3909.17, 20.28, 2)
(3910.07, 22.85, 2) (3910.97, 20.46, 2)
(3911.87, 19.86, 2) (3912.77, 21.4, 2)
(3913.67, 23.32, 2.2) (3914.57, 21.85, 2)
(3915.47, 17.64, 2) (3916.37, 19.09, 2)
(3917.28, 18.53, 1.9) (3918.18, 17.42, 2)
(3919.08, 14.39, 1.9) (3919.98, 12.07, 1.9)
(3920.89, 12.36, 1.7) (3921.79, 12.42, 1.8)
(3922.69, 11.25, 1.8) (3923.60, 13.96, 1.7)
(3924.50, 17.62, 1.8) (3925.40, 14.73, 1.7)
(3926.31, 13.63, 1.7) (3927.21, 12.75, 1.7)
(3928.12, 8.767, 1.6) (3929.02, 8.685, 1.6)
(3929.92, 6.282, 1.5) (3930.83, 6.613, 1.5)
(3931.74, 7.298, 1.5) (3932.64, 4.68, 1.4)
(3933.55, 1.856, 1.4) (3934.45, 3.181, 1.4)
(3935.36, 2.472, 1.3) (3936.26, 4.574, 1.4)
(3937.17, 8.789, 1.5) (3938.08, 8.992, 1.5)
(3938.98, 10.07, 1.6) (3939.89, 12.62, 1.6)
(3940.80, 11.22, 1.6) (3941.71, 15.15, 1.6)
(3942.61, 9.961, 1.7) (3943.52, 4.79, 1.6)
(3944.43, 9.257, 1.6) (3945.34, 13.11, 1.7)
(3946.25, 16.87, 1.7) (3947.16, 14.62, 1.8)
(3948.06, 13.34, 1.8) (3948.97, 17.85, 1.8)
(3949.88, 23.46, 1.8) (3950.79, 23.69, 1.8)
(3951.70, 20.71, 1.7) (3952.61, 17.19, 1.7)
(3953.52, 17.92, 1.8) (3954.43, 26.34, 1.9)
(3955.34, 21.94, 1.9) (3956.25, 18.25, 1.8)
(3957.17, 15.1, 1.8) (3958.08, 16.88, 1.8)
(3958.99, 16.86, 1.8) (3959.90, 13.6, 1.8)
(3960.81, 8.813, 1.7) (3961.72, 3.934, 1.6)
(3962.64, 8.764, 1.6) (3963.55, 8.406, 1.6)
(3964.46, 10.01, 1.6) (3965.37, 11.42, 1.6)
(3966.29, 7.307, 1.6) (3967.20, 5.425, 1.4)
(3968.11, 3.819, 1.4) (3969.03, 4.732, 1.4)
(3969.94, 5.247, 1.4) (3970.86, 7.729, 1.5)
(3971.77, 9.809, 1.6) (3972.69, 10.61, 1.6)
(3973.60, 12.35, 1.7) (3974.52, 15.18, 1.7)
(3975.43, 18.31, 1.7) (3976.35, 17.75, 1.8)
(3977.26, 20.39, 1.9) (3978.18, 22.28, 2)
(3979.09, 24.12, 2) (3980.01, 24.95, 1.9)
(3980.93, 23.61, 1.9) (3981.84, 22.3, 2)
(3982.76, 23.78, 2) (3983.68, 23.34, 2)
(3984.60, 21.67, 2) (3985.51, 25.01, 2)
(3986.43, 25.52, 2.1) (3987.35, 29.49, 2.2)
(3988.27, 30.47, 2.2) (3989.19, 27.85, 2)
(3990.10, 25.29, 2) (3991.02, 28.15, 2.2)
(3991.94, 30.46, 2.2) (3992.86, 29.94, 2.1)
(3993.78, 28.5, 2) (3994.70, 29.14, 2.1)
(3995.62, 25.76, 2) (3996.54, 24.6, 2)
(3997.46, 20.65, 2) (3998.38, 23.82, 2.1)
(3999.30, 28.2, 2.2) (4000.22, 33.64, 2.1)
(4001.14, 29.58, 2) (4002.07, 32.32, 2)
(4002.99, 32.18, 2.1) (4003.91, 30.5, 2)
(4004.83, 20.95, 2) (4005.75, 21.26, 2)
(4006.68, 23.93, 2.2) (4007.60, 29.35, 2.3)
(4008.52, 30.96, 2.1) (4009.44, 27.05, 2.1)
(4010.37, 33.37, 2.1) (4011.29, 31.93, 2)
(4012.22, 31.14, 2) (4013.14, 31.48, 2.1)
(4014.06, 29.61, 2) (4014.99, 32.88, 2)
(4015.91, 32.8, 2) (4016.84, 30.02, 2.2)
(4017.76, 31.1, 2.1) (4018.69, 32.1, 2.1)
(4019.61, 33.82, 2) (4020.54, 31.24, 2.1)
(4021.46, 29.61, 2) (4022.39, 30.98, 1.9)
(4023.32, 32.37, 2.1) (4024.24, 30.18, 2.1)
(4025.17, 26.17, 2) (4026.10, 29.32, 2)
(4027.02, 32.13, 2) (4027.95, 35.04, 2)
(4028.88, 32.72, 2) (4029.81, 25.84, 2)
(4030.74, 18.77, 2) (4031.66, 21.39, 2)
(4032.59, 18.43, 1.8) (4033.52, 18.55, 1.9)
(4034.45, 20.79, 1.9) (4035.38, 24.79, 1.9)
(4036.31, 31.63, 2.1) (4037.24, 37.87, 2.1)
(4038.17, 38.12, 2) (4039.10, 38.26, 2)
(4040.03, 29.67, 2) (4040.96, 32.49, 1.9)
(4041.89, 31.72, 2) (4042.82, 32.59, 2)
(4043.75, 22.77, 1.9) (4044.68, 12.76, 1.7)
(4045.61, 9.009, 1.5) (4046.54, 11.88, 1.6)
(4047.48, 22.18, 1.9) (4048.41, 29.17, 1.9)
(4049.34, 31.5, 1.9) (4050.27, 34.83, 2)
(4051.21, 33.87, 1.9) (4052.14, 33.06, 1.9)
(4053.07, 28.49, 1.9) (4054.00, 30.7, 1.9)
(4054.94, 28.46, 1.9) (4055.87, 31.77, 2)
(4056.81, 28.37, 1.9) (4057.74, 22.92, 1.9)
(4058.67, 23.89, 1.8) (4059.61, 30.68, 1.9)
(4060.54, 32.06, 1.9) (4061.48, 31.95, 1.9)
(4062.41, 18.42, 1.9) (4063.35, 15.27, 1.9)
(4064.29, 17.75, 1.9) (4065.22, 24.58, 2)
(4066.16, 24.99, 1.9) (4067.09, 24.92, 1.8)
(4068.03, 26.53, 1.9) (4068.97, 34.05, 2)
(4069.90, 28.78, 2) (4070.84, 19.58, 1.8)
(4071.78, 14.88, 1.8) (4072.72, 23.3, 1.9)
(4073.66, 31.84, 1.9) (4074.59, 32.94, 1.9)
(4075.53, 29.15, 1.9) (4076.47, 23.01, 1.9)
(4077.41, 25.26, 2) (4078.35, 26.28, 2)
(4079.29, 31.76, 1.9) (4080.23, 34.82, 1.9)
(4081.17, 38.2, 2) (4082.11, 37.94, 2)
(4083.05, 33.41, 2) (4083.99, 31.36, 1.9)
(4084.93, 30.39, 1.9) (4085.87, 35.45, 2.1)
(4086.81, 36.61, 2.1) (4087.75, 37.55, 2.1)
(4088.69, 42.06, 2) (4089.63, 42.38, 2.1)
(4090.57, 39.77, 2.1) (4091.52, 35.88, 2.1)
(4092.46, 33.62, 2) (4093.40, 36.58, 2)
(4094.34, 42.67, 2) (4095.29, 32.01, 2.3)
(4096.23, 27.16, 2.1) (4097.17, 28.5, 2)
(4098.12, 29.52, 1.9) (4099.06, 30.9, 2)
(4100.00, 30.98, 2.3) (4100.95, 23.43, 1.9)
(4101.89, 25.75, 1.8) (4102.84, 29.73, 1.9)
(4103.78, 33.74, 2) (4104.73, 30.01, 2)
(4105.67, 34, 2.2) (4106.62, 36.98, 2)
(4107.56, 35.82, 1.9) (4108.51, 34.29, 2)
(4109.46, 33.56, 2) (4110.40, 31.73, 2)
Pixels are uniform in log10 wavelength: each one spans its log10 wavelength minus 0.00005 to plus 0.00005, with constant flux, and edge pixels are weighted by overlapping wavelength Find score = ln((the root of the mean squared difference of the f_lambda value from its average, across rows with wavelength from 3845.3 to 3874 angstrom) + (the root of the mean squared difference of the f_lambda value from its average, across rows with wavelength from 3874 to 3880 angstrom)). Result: 2.03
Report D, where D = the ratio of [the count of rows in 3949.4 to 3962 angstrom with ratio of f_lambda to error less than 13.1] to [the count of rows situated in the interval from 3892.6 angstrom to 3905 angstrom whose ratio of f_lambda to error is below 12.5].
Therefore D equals 0.9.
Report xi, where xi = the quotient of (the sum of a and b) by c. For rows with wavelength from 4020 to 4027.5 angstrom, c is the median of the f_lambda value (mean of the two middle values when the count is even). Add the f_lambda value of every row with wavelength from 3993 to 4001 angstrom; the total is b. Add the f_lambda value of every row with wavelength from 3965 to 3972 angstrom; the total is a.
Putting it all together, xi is 9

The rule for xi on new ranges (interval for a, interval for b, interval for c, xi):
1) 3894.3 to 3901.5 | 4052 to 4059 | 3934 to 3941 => 39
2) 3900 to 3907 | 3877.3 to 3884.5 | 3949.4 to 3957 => 9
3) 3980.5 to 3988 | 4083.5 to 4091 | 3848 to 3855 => 46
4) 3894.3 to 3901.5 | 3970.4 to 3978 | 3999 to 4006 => 8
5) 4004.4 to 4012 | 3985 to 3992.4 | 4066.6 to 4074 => 17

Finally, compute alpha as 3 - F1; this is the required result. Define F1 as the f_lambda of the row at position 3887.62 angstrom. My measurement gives -9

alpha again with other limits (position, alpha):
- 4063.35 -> -12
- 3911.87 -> -17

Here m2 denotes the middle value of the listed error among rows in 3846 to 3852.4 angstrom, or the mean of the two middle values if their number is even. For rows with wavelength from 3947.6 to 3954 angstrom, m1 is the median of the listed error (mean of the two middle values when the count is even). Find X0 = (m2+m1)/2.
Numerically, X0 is 1.95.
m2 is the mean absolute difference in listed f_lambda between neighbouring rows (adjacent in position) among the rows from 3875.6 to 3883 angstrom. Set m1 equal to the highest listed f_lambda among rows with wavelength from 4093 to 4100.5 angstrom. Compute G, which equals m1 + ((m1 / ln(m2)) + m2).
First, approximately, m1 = 42.67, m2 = 3.0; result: 85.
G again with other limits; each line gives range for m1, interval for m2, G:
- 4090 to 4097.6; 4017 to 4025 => 125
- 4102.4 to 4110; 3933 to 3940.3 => 105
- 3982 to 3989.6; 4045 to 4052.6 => 57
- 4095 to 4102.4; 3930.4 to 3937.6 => 78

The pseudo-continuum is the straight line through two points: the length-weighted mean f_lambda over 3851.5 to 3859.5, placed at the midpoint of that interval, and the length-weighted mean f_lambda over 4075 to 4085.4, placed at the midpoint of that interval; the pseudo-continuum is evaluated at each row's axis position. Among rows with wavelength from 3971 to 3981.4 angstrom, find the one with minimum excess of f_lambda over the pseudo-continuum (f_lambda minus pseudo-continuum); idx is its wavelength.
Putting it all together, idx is 3971.77 angstrom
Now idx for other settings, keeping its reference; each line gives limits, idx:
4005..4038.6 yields 4032.59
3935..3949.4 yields 3935.36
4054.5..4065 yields 4063.35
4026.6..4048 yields 4045.61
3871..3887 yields 3878.68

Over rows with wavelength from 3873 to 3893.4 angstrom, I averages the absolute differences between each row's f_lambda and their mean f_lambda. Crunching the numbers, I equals 3.3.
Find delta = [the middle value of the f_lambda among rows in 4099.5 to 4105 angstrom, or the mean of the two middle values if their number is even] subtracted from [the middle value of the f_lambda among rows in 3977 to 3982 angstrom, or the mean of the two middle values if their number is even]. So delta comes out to -7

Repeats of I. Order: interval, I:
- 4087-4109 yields 4.2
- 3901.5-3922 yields 3.6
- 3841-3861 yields 2.8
